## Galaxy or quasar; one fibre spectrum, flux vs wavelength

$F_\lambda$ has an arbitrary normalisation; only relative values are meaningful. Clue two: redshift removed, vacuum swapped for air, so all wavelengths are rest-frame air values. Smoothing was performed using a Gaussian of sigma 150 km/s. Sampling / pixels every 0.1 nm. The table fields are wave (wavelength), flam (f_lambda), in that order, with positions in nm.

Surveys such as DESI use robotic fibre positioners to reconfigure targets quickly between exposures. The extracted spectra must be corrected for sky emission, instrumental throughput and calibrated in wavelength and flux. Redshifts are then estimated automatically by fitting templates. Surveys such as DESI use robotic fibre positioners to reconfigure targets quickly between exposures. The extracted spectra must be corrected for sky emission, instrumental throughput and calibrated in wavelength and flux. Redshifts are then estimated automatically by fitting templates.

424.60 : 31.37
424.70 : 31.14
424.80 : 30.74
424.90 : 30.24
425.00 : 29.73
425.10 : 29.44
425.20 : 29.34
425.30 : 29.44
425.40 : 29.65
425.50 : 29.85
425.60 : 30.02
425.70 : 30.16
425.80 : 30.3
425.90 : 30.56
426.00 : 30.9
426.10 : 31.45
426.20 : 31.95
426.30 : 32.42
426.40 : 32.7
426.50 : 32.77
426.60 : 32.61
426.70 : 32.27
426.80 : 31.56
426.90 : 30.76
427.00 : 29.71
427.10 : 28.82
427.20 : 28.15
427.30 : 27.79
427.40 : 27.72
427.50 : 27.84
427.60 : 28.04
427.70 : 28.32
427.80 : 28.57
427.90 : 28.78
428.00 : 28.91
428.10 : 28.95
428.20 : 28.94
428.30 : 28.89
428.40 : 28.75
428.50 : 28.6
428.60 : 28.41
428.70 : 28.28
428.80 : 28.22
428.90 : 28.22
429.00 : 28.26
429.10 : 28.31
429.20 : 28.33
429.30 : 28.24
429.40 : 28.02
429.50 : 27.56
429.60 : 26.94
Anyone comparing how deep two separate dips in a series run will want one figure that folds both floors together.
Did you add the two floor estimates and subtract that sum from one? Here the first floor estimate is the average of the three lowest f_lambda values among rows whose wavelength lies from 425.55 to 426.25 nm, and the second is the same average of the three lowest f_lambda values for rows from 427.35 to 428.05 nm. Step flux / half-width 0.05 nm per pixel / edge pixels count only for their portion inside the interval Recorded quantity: -57.0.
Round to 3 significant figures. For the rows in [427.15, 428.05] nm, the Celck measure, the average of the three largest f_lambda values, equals 28.8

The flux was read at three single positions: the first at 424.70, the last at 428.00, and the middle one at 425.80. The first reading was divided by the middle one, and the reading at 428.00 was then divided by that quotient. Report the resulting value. 28.1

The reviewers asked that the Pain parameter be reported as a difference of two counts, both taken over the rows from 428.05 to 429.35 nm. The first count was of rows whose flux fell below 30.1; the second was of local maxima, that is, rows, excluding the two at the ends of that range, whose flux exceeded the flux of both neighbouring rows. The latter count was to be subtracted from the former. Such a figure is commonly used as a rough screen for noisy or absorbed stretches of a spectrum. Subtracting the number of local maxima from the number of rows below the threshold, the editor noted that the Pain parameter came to 12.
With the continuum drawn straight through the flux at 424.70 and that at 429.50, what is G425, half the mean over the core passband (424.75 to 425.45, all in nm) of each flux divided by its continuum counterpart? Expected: 0.483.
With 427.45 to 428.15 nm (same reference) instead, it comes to 0.494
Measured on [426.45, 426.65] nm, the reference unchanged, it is 0.549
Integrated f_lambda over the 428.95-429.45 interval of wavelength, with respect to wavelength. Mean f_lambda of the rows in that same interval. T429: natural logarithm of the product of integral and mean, 5.99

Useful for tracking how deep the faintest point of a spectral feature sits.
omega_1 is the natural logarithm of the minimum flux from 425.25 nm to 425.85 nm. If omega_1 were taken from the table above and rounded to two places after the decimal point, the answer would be 3.38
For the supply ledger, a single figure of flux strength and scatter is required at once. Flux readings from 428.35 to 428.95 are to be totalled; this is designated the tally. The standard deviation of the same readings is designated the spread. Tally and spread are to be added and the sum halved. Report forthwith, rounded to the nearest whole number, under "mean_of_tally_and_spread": 85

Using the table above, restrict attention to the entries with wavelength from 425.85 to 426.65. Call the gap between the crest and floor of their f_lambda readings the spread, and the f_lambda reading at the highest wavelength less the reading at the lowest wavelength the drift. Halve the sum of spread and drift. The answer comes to 2.1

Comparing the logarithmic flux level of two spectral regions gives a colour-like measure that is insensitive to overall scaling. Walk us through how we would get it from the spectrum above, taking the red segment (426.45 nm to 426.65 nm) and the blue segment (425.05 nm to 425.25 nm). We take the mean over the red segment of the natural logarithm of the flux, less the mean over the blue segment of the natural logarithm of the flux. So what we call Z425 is 0.11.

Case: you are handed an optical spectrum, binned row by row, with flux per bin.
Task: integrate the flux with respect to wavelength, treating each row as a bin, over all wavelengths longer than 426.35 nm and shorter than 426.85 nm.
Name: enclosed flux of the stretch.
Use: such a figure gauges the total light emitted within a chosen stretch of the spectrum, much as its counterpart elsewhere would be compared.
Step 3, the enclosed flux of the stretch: 16.2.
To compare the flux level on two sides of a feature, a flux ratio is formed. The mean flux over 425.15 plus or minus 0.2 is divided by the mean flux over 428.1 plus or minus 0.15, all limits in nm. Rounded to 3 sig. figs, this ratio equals 1.02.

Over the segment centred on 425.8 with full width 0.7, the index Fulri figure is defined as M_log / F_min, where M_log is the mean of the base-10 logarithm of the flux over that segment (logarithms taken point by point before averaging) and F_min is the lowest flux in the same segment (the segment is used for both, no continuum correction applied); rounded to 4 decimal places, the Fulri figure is 0.0497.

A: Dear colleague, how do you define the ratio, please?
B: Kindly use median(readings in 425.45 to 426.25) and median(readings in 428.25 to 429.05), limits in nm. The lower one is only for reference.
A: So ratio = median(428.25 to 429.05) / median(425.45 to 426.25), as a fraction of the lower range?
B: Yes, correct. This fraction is 0.93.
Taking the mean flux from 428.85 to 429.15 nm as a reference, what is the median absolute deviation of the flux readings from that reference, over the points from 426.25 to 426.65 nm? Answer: 4.4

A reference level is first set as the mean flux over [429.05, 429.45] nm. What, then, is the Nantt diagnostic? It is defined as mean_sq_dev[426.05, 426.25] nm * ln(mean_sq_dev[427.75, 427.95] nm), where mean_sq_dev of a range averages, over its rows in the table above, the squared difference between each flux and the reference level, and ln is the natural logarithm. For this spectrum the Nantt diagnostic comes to -19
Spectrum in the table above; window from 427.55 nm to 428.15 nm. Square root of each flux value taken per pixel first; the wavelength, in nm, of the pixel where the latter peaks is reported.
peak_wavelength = 428.10 nm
